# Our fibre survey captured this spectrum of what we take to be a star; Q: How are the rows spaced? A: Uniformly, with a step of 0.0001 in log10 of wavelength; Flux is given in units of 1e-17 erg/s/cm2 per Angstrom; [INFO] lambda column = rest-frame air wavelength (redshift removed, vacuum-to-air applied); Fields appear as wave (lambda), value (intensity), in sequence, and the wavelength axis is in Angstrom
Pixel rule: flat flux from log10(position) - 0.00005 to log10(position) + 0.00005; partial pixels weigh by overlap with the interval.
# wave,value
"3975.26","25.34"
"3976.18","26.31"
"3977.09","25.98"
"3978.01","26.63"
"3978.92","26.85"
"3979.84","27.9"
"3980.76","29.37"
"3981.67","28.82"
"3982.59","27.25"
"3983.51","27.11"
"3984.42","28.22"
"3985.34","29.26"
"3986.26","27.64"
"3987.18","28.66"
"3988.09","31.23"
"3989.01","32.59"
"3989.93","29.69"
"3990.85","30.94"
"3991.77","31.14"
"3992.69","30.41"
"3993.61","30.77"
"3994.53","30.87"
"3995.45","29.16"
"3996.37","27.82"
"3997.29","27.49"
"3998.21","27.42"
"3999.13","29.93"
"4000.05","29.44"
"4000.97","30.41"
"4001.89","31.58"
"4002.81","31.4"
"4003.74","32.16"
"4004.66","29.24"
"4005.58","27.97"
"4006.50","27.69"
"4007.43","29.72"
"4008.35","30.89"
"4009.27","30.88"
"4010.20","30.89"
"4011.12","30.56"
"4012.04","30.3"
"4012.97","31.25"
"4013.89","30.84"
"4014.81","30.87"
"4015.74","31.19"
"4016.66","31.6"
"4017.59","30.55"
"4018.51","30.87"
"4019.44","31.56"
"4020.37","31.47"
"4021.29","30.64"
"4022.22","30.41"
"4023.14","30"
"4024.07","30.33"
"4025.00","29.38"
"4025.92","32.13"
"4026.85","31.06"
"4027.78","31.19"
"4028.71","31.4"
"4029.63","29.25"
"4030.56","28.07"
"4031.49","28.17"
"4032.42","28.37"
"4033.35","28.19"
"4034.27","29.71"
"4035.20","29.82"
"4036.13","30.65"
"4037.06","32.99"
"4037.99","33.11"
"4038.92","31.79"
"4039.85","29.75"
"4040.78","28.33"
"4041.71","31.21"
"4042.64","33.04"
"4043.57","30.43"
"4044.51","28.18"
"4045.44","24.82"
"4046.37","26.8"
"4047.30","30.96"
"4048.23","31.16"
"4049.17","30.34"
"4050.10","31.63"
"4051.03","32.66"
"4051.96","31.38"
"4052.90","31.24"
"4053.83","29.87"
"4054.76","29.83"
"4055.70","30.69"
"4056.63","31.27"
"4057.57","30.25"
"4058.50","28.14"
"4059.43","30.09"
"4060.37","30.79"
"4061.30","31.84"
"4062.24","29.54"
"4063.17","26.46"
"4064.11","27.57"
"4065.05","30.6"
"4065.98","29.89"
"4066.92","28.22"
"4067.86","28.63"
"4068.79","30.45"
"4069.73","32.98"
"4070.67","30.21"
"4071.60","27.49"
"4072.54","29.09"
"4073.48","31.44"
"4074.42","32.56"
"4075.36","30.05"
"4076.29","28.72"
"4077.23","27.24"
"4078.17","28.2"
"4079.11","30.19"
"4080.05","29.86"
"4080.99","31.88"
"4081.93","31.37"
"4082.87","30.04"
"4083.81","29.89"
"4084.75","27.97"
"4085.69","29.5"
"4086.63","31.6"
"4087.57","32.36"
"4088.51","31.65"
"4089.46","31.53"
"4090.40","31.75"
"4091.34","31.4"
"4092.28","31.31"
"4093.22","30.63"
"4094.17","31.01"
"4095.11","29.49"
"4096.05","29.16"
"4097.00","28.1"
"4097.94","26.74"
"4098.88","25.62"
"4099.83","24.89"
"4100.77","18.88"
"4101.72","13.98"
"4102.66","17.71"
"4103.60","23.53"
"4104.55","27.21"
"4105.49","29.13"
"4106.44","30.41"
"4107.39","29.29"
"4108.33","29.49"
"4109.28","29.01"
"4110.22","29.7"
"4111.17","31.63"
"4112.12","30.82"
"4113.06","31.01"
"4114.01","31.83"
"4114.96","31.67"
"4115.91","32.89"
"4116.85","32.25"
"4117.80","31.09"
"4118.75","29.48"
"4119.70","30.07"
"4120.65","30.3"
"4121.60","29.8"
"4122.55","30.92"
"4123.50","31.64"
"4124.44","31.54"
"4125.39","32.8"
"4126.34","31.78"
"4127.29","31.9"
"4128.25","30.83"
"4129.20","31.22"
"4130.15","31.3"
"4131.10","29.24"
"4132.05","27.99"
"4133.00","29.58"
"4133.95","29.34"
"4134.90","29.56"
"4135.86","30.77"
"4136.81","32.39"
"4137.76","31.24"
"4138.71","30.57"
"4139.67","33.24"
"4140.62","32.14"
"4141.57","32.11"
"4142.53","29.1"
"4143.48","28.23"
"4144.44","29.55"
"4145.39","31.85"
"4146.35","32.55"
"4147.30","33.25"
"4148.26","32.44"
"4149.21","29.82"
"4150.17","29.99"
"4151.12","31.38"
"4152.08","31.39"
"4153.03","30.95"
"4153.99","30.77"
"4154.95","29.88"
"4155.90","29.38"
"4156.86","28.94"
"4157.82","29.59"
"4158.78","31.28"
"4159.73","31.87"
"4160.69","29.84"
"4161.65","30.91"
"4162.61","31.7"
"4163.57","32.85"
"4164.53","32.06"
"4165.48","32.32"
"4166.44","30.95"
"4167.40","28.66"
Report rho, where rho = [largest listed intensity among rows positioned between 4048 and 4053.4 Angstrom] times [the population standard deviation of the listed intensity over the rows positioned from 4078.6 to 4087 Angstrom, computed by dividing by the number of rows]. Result 37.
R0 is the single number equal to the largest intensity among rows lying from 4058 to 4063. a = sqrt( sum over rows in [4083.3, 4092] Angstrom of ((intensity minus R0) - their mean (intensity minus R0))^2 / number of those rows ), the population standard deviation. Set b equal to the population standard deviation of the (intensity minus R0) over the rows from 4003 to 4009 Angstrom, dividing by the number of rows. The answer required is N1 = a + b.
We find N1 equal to 2.9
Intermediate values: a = 1.34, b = 1.6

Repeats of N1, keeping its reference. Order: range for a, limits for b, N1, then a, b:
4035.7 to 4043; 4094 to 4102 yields 6.8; 1.62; 5.2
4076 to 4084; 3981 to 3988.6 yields 2.6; 1.38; 1.2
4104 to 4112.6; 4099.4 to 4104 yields 5.2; 1.19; 4.0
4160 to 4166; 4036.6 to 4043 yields 2.7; 0.99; 1.7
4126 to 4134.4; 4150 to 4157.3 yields 2.1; 1.28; 0.9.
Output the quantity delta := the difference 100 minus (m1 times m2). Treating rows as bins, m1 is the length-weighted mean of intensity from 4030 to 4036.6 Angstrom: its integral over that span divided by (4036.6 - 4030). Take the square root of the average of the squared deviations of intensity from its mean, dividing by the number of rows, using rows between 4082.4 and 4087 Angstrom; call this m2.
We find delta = 66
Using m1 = 29.0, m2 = 1.2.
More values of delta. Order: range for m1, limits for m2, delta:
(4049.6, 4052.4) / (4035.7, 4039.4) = 68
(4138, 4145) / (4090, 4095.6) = 78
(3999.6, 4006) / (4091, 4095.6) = 79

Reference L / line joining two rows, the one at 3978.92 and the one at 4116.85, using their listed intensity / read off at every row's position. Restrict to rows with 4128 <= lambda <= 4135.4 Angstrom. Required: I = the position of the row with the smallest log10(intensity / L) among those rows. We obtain 4132.05 Angstrom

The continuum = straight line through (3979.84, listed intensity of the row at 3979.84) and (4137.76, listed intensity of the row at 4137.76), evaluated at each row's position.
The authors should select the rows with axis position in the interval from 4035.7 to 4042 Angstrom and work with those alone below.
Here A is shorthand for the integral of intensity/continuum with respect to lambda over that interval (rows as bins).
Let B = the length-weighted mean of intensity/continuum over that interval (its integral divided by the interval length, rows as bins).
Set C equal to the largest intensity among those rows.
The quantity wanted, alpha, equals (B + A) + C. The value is 40.9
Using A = 6.73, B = 1.07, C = 33.11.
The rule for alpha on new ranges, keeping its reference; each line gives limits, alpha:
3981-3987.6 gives 36.9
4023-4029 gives 39.6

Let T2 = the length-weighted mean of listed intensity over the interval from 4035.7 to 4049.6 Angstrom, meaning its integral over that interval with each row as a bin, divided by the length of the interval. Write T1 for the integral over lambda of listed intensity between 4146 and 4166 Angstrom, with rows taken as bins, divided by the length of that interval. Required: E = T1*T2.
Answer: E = 940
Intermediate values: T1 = 31.1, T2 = 30.2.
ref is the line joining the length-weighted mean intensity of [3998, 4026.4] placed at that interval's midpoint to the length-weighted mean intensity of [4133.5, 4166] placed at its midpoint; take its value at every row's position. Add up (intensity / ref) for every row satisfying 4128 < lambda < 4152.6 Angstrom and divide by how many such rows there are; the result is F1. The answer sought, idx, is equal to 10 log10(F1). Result -0.02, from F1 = 1.00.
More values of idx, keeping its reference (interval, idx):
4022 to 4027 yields 0.01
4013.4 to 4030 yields 0.04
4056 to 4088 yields -0.11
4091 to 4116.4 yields -0.41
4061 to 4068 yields -0.23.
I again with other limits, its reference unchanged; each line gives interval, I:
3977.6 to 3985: 3978.01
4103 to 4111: 4103.60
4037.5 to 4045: 4044.51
